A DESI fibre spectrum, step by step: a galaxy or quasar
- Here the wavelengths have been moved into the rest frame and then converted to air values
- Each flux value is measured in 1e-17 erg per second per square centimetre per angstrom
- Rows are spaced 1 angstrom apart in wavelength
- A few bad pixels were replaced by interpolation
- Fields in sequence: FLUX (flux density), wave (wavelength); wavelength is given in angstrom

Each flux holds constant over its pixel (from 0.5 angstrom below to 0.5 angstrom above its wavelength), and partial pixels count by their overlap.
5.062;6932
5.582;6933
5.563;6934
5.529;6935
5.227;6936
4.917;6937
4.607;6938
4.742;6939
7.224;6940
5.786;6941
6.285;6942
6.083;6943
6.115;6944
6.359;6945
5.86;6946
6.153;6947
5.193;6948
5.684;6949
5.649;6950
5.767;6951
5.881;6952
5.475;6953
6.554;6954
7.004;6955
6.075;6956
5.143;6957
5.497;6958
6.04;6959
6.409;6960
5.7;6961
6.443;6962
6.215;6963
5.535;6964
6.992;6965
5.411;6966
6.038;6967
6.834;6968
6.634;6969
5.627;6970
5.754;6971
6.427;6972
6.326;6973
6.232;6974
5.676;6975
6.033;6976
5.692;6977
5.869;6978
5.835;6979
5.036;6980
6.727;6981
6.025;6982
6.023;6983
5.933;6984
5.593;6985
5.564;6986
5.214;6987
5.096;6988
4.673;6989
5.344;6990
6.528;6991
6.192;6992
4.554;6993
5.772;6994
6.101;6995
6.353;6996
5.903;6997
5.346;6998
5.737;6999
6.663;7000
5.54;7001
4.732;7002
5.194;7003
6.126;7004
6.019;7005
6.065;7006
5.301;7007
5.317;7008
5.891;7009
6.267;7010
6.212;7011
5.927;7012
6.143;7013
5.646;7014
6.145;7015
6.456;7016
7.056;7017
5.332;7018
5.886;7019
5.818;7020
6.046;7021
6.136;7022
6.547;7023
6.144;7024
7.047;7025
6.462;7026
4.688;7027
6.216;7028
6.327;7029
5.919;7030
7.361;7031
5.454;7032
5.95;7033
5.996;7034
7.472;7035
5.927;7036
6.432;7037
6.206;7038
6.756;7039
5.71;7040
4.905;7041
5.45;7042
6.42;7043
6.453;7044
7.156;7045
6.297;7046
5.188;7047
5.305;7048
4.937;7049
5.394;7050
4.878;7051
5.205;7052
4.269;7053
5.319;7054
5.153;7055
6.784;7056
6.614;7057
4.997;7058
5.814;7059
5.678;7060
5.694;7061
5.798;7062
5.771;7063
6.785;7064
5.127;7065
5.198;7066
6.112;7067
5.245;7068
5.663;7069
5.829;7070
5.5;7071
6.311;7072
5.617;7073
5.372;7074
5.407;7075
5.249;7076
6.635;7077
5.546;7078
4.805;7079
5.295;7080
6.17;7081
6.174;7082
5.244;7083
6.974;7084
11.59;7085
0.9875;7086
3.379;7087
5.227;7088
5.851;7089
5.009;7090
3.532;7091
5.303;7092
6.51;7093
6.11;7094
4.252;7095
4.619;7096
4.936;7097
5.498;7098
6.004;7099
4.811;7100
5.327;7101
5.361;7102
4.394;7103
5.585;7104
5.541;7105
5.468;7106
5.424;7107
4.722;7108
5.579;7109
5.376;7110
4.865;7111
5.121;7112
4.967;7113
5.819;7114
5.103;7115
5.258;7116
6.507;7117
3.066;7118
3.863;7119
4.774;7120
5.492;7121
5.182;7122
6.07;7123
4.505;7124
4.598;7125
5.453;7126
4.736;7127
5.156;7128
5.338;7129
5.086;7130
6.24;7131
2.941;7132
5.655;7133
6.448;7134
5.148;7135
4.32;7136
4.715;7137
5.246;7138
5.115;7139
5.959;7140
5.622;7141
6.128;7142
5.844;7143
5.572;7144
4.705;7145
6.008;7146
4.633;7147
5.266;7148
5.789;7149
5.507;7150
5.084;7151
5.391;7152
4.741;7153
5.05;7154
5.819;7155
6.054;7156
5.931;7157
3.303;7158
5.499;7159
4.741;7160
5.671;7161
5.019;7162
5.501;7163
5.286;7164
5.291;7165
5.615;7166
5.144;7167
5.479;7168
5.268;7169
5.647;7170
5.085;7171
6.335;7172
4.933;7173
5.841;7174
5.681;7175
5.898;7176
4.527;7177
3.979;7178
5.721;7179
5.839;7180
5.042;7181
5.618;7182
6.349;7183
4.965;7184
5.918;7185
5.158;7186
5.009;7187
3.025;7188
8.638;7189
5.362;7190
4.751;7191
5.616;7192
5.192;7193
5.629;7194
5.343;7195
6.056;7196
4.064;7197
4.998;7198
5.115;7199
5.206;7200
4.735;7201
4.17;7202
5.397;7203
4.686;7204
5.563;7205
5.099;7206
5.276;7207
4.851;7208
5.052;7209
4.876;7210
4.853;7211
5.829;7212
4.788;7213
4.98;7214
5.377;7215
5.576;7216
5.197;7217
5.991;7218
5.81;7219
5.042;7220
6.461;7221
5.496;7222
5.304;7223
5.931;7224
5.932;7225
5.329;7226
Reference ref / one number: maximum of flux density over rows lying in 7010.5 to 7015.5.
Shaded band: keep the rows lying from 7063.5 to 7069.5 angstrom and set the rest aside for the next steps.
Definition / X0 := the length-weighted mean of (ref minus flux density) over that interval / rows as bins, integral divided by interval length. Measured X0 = 0.5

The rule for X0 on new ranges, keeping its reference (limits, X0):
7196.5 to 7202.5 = 1.5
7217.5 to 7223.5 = 0.5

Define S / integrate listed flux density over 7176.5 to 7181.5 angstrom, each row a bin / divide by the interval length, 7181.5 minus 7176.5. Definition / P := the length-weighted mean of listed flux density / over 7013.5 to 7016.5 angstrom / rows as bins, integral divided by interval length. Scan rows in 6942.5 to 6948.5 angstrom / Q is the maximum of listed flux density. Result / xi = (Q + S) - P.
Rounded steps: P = 6.1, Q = 6.359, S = 5.0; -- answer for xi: 5.3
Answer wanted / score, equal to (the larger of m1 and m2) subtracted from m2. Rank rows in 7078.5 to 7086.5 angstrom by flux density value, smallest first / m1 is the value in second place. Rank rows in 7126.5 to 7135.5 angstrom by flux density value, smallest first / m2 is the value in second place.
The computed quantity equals -0.07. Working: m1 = 4.805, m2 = 4.736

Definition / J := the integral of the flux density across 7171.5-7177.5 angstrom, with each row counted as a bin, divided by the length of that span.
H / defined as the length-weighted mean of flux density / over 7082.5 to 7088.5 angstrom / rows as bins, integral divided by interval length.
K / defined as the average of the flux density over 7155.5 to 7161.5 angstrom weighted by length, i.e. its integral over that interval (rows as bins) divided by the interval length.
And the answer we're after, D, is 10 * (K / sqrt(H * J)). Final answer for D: 9.4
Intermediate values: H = 5.57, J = 5.5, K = 5.20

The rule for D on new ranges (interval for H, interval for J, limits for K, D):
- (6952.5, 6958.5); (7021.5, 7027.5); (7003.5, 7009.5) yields 9.5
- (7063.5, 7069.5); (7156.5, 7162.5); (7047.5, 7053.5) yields 9.3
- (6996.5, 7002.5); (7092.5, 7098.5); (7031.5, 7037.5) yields 11.3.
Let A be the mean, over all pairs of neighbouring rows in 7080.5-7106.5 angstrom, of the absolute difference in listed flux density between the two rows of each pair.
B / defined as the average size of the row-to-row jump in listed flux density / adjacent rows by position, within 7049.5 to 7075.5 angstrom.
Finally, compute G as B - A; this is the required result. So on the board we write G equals -0.85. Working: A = 1.4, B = 0.589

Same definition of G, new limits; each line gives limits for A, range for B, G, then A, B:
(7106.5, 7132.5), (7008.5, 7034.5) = -0.23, 0.9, 0.621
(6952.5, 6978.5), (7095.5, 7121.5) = 0.07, 0.6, 0.679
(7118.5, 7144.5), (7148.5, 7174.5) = -0.14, 0.8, 0.672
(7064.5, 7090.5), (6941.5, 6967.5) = -0.75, 1.3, 0.563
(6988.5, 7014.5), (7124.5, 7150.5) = 0.26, 0.6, 0.832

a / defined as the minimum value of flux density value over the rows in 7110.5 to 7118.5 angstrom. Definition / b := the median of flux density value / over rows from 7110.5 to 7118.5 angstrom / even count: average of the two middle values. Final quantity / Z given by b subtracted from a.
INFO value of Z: -2.0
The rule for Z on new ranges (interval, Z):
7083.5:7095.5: -4.3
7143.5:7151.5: -0.8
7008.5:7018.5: -0.8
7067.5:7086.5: -4.6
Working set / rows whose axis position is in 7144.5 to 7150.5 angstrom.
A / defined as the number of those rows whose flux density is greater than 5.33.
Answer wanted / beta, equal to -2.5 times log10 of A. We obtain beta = -1.19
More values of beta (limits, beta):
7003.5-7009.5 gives -1.51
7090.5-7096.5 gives -0.75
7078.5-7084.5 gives -1.19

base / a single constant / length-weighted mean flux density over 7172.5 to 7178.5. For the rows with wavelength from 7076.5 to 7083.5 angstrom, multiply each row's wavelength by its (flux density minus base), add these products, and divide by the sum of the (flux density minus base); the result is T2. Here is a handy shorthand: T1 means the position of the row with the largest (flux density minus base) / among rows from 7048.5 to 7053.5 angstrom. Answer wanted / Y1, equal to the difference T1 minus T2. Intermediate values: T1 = 7050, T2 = 7079.6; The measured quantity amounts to -29.6 angstrom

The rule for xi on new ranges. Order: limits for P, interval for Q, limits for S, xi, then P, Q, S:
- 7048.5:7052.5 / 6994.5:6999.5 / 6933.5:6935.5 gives 6.8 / 5.1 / 6.353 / 5.5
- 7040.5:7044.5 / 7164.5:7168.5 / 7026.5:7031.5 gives 5.9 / 5.8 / 5.615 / 6.1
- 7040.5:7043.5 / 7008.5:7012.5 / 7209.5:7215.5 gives 5.8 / 5.6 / 6.267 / 5.1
